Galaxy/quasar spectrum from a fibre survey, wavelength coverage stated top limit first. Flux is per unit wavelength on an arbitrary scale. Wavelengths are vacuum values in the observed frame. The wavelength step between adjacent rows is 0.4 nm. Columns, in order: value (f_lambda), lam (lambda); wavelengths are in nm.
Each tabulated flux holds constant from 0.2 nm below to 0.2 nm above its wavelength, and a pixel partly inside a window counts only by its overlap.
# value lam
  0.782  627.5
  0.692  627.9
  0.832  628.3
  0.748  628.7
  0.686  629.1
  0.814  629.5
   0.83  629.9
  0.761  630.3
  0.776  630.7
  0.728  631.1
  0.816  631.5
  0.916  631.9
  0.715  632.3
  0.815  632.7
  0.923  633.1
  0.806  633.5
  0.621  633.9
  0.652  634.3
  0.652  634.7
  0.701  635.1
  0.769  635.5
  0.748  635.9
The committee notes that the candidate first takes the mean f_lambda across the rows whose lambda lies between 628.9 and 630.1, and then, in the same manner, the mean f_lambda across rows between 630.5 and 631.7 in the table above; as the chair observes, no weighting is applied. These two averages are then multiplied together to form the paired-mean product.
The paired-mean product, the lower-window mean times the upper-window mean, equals 0.601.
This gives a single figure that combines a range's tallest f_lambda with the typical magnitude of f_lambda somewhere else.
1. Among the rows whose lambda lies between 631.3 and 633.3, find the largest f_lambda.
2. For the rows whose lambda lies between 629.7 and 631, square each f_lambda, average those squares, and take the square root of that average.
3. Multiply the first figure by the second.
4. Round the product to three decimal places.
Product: 0.729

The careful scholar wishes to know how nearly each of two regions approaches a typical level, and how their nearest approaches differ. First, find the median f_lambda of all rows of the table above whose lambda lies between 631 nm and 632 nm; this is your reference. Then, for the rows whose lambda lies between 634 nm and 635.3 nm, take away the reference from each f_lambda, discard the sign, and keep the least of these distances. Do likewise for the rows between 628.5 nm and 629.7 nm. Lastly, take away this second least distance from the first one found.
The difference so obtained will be 0.11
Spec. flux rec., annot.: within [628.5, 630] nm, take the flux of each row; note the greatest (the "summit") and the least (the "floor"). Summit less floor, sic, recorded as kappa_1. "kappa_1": 0.14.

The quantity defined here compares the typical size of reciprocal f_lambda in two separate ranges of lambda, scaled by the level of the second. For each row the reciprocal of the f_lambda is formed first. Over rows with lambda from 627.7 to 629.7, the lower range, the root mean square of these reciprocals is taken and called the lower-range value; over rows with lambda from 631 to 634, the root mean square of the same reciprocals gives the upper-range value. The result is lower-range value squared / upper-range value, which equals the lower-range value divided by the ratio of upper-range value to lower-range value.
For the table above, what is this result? 1.39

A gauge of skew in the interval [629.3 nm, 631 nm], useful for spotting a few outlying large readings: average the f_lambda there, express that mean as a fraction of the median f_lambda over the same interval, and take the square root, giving 1.00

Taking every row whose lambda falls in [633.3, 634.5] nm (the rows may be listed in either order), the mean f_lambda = 0.69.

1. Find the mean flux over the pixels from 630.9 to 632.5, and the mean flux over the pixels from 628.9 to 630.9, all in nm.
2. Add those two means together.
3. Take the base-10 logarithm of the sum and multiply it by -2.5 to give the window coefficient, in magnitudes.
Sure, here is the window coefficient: -0.49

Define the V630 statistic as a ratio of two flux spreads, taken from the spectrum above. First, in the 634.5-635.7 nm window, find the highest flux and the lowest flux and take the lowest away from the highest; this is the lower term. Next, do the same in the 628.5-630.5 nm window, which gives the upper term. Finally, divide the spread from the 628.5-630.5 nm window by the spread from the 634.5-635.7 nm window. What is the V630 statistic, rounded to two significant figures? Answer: 1.2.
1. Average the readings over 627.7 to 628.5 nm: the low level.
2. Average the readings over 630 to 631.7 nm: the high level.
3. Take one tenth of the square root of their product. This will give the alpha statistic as 0.077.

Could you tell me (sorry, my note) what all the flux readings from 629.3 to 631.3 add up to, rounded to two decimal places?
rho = 3.91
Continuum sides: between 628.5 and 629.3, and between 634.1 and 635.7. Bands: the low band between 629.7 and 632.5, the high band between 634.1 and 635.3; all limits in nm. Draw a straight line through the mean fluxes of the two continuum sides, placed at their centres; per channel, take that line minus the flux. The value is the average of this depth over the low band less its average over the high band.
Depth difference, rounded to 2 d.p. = -0.11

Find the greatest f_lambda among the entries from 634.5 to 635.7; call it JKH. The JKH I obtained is 0.769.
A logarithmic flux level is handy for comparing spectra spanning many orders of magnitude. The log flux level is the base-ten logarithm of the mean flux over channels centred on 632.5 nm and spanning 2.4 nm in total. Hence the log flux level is -0.080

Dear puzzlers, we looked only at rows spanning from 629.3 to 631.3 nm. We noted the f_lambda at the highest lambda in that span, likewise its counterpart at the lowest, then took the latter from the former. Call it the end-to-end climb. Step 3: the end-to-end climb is -0.09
